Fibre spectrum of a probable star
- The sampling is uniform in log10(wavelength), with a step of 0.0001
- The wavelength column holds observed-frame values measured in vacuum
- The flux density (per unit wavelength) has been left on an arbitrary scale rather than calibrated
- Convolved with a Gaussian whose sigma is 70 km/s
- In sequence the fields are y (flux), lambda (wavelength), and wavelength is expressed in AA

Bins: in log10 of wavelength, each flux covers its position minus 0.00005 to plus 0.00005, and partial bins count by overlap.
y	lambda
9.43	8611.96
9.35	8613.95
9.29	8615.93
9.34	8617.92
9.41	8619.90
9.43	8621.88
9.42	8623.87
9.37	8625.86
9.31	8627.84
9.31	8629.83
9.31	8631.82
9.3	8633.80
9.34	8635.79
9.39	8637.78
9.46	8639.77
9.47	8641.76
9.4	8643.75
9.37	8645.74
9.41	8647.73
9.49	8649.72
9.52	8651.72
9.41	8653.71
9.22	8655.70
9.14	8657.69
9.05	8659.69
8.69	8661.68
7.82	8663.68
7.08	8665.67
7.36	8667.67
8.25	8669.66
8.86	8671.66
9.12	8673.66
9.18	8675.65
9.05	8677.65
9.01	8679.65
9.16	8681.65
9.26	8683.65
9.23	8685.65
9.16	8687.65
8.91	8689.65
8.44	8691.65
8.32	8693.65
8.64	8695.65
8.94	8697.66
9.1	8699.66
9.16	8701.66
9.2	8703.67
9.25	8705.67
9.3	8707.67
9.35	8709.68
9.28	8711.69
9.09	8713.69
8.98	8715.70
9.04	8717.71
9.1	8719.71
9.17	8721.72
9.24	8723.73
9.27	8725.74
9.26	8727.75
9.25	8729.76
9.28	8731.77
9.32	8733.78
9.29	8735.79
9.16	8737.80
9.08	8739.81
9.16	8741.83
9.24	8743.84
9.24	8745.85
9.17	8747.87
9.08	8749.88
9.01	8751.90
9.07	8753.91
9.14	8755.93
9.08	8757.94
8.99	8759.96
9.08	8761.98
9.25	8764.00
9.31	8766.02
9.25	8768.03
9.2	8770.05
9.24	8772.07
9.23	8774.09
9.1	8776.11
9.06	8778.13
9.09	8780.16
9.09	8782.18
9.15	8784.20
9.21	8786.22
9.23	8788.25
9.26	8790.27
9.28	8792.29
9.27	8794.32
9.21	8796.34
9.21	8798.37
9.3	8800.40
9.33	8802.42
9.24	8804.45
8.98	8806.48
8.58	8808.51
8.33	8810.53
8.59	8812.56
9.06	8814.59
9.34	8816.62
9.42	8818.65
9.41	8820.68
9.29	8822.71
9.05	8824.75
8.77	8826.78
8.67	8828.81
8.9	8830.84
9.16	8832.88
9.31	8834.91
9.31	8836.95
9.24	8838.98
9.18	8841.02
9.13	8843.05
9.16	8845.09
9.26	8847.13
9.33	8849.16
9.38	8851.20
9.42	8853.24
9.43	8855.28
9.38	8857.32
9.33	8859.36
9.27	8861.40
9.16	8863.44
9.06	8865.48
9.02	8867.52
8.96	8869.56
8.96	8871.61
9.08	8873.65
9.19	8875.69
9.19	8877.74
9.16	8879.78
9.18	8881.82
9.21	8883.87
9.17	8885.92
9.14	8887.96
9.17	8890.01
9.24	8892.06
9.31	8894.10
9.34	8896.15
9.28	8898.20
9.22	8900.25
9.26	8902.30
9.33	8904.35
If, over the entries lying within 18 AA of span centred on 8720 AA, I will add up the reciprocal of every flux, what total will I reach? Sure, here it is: 0.98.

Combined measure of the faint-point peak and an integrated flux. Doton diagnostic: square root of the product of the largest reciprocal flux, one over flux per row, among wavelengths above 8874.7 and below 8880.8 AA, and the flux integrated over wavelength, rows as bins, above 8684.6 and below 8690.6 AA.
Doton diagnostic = 2.442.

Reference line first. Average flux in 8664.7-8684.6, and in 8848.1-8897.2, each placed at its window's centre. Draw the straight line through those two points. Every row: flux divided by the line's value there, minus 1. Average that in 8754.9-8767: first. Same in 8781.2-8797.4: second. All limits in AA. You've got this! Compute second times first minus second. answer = -0.026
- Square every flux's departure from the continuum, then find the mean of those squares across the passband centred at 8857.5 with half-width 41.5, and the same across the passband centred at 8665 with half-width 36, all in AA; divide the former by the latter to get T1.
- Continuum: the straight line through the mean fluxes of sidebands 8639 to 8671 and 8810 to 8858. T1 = 0.08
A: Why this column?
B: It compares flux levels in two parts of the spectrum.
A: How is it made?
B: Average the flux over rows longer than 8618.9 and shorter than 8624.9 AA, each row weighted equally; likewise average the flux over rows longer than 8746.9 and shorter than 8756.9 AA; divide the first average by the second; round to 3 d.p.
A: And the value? 1.036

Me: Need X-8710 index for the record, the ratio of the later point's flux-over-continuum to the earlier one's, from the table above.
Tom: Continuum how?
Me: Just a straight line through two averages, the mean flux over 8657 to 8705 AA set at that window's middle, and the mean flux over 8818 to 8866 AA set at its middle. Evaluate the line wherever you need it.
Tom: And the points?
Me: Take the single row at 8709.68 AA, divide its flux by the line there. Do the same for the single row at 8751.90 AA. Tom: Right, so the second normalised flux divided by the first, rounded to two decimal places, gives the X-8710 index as 0.95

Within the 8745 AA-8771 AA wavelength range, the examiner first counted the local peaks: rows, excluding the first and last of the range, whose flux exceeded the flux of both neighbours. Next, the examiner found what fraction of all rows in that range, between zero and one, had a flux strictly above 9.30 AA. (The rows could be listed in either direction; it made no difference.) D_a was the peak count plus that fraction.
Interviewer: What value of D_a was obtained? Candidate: 2.1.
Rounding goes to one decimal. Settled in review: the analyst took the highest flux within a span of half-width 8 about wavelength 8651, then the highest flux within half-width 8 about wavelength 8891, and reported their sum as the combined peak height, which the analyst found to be 18.9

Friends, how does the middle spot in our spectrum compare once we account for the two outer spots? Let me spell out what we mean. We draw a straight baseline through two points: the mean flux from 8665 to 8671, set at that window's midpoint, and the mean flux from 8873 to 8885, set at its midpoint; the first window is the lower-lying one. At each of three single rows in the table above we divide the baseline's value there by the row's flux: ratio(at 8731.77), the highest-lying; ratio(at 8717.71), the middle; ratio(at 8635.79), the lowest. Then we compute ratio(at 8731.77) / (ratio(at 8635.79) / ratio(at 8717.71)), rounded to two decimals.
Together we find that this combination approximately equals 0.97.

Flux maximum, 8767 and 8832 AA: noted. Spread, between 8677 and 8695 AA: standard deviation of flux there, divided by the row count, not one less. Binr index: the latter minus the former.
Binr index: -9.10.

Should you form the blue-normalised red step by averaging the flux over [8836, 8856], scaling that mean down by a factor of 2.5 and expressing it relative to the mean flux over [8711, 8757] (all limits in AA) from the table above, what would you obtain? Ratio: 0.405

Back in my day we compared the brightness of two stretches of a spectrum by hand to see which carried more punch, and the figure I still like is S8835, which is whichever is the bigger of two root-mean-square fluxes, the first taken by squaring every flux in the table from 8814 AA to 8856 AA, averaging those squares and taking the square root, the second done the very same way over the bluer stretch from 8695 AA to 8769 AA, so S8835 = 9.20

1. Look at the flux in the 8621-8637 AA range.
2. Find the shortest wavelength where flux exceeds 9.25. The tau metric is 8621.88 AA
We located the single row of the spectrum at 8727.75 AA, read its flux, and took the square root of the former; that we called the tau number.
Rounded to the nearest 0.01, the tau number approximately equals 3.04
